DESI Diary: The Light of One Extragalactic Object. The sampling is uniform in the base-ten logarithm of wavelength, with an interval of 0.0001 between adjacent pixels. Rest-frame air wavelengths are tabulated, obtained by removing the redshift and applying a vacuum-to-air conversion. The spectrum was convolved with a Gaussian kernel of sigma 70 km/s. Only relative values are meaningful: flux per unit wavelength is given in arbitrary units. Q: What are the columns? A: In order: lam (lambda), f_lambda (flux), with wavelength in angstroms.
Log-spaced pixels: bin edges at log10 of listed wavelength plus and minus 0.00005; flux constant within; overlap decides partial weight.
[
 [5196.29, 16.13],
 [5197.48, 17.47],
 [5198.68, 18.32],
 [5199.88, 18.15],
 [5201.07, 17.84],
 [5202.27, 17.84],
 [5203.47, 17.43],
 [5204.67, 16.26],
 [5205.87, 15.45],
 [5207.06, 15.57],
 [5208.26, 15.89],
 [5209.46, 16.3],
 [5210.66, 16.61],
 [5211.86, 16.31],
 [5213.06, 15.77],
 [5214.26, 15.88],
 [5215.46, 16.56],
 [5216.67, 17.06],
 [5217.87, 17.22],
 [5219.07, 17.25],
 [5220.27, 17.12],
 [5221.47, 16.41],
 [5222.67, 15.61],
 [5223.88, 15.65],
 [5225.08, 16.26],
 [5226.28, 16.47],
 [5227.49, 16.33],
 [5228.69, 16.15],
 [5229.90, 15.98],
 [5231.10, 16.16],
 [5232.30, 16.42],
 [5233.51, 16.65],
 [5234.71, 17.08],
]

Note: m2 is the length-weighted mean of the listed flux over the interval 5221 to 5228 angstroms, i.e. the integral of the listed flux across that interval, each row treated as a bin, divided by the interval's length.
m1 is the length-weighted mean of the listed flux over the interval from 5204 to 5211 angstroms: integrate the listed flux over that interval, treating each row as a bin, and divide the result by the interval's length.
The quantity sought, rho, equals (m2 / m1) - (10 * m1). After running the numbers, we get -159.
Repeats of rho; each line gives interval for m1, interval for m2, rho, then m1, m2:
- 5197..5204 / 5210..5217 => -178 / 17.8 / 16.3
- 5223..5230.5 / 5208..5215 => -160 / 16.1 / 16.1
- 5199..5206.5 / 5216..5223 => -171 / 17.2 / 16.8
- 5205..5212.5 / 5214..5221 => -159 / 16.0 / 16.9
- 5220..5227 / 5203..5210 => -161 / 16.2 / 16.1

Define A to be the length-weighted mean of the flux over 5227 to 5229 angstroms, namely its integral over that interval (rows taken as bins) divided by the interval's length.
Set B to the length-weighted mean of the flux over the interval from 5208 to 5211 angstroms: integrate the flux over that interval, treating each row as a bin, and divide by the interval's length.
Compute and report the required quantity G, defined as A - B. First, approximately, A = 16.3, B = 16.3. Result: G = 0.0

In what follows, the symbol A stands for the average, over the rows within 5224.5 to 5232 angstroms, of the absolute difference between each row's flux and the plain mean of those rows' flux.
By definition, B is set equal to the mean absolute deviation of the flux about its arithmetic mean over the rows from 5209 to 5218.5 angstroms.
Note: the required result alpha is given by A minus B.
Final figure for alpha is -0.3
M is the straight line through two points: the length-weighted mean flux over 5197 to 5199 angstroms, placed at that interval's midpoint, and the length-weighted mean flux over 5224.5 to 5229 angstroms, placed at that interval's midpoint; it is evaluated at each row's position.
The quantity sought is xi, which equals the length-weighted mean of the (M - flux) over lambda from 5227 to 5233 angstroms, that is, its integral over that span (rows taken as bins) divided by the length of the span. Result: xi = -0.07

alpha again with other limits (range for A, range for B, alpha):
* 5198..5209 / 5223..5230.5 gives 0.8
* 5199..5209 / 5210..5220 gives 0.6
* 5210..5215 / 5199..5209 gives -0.7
